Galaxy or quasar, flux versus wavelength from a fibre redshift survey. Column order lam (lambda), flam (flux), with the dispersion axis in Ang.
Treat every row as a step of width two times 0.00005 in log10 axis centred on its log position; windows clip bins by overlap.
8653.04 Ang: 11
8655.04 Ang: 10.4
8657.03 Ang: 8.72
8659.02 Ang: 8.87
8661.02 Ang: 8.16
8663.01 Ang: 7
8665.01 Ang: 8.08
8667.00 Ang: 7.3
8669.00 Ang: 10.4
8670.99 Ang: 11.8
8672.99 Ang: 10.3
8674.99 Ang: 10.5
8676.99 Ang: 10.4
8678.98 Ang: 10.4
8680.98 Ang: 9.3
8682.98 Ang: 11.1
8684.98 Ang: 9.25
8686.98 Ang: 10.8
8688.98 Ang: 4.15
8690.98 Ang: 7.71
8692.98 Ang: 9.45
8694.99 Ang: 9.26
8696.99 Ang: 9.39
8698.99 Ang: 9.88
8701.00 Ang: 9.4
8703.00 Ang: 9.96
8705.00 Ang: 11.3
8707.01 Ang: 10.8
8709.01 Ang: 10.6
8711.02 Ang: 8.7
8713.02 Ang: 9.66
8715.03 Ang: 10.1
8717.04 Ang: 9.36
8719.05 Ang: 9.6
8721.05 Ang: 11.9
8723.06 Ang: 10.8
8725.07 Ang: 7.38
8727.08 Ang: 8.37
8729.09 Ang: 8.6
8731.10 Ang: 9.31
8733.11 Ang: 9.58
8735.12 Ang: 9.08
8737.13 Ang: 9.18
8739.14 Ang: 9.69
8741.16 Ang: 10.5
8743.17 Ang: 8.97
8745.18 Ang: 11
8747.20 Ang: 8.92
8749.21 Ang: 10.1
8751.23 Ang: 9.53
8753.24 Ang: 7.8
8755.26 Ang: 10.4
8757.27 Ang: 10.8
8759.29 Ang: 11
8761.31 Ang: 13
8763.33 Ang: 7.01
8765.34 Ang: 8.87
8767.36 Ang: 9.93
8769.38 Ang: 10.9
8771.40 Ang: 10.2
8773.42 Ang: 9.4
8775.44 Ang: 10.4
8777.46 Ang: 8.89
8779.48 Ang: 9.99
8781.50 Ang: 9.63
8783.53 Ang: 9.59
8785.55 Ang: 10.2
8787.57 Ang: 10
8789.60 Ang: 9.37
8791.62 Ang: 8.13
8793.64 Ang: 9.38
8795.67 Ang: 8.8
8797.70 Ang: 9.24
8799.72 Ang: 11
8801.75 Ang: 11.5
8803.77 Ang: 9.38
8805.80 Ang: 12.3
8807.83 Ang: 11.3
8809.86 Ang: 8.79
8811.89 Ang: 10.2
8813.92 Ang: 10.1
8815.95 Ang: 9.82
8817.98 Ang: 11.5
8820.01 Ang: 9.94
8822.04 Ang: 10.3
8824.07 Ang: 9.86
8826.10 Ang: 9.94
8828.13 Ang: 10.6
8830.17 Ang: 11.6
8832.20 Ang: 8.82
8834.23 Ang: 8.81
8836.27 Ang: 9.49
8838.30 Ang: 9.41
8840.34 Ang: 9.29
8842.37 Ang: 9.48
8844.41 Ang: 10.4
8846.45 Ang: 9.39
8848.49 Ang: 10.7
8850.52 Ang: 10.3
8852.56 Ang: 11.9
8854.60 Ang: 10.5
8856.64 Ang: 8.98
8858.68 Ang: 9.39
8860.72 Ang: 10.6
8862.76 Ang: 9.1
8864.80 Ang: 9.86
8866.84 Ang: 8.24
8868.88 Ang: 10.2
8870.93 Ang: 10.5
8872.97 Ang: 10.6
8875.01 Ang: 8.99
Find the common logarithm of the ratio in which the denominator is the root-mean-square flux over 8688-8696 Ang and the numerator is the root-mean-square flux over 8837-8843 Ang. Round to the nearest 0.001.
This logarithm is 0.073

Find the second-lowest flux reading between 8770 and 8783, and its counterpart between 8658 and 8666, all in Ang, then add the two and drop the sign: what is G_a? 17.5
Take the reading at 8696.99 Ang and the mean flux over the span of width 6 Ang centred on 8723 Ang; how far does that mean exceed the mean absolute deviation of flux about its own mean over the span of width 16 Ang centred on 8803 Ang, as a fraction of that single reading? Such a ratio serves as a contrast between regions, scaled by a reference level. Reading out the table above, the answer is 0.94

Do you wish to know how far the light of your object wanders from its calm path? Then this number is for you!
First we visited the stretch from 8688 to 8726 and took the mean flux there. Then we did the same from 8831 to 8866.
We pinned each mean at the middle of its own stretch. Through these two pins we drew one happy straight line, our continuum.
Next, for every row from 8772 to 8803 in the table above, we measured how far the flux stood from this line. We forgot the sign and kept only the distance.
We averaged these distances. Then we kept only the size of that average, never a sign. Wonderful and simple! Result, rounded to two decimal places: 0.64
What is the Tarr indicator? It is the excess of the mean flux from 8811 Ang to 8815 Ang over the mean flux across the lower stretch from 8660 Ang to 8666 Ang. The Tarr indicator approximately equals 2.4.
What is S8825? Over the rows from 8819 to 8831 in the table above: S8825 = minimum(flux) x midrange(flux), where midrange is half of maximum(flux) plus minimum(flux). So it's 106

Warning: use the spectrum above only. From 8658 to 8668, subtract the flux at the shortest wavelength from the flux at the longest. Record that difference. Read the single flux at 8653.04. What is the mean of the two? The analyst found 4.7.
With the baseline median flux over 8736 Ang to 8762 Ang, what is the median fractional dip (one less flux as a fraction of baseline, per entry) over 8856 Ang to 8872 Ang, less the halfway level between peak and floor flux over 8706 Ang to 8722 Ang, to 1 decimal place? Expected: -10.3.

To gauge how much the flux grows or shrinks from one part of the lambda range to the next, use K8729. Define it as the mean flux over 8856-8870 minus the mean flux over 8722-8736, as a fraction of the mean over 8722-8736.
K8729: 0.05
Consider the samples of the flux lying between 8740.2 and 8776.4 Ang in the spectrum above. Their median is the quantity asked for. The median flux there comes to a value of 10.15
